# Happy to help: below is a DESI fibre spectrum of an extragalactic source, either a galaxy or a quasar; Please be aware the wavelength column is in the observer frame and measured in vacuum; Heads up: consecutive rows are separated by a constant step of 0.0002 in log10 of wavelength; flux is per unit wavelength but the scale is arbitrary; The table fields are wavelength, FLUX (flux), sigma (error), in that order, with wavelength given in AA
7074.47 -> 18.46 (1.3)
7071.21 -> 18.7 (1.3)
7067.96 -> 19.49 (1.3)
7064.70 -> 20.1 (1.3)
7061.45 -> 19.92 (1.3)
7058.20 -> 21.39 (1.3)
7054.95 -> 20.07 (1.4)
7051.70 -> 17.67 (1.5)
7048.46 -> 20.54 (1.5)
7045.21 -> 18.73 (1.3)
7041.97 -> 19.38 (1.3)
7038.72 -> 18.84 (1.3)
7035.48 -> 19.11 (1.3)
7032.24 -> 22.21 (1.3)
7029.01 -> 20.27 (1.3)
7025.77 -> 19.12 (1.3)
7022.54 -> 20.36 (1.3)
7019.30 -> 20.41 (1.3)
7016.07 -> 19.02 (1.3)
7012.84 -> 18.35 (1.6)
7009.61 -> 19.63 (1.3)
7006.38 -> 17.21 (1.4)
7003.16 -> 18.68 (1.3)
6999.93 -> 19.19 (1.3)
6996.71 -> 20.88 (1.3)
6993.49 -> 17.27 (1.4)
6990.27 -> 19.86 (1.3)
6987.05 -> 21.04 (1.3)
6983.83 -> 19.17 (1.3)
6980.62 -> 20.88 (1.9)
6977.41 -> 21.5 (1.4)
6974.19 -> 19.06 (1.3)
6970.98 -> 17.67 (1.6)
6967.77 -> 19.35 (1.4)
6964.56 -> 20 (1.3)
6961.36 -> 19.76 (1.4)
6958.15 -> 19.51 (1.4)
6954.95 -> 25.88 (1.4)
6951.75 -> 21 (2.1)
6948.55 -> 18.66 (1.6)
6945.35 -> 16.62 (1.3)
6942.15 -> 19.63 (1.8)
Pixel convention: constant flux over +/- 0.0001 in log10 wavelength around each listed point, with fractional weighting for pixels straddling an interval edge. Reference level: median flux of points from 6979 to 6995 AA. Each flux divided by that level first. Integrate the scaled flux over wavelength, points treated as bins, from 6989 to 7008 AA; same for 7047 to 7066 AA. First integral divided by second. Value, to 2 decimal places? 0.94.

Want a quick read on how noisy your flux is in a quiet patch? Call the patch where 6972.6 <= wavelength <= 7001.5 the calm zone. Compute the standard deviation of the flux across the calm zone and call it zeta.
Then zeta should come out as 1.3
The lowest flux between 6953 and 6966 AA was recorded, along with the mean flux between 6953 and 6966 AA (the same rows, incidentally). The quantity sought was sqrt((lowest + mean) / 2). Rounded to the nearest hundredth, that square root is 4.52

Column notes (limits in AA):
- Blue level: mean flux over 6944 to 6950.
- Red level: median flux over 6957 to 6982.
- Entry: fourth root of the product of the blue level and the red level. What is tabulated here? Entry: 4.31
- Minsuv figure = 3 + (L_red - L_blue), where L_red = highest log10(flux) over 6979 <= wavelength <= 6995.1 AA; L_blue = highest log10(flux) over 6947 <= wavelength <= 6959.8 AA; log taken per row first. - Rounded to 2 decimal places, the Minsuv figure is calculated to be 2.91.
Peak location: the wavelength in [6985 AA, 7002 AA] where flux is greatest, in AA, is 6987.05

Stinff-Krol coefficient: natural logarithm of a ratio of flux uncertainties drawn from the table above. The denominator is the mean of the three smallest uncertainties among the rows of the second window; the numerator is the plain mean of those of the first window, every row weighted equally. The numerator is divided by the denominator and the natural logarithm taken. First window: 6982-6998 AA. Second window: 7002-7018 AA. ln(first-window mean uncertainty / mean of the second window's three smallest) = 0.02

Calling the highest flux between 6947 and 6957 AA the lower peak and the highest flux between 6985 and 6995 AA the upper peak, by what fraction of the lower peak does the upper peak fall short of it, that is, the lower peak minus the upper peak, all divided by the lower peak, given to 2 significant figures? 0.19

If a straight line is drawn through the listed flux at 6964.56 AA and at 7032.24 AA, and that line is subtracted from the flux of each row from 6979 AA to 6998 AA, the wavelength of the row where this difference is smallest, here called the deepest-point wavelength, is 6993.49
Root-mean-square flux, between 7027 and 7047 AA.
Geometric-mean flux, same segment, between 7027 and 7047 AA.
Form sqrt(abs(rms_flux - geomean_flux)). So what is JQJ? 0.27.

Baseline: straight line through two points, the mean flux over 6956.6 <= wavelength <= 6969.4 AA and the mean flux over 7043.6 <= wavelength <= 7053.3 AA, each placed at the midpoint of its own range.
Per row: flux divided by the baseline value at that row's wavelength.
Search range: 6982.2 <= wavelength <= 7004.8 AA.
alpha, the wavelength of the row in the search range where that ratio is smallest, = 6993.49 AA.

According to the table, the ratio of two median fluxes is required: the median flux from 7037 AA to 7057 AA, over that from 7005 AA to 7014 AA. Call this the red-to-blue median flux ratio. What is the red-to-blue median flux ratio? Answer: 1.04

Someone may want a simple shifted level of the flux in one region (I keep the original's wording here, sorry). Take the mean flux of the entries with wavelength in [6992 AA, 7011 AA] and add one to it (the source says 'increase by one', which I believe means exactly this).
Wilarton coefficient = 19.81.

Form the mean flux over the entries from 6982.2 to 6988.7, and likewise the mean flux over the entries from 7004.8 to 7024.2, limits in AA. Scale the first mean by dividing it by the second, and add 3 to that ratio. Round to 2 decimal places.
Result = 4.05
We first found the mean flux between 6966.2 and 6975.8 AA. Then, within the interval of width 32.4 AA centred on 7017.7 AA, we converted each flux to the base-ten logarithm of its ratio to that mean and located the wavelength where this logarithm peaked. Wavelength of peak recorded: 7032.24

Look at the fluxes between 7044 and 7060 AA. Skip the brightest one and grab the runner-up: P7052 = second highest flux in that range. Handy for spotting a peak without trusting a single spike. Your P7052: 20.54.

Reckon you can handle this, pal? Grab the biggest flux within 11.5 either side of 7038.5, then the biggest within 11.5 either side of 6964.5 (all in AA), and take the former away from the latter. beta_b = 3.7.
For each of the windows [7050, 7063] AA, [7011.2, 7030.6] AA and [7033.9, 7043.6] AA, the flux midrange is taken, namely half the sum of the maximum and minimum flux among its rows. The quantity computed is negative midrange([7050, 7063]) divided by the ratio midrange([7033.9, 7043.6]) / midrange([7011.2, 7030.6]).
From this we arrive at -19.8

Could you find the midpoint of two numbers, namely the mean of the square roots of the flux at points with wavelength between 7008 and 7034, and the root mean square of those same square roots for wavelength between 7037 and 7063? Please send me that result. 4.443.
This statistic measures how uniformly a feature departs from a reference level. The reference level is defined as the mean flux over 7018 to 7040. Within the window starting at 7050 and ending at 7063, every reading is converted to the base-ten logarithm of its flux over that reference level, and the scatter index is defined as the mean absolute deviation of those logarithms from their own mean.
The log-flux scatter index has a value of 0.024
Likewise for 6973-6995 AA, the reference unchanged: 0.025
